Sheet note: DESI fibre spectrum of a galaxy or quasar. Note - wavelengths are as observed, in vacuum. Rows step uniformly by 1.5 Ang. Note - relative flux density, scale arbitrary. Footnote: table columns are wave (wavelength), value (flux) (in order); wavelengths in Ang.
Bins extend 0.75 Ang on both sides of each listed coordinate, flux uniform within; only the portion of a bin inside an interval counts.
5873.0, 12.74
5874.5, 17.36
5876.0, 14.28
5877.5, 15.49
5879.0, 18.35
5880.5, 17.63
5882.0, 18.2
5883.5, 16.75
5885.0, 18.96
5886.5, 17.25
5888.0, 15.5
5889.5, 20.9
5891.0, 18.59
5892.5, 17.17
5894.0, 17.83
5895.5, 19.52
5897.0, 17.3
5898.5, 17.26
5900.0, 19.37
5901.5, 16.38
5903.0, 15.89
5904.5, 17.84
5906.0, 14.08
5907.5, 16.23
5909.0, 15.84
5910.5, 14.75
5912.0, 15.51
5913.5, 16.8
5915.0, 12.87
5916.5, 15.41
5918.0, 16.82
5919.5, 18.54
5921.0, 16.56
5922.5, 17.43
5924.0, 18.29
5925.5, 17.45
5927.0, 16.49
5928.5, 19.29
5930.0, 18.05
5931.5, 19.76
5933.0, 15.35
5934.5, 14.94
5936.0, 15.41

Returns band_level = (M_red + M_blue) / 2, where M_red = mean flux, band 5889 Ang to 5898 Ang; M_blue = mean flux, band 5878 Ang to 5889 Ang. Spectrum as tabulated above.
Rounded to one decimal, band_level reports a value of 18.0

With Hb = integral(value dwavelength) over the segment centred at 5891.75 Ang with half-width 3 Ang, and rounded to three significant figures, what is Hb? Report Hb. 112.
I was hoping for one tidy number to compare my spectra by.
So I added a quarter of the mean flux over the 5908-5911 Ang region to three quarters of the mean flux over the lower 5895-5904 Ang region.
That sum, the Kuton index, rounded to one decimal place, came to 17.0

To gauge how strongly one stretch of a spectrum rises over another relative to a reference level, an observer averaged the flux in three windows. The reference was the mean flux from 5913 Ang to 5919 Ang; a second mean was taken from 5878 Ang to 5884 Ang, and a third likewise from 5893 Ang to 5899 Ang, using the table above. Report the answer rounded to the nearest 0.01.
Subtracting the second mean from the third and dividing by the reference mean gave 0.02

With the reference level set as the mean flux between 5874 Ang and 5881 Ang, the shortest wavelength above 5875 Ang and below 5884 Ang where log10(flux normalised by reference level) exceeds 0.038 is 5879.0 Ang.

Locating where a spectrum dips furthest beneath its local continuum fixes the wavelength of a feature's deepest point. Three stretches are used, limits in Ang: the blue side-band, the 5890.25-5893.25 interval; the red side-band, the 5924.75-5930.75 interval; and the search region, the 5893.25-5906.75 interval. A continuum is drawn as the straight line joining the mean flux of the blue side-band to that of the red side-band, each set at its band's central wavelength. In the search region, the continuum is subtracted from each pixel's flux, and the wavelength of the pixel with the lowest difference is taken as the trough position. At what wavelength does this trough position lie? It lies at 5906.0 Ang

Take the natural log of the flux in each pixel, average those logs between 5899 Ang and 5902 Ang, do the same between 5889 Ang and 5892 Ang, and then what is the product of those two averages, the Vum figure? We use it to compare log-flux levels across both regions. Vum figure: 8.6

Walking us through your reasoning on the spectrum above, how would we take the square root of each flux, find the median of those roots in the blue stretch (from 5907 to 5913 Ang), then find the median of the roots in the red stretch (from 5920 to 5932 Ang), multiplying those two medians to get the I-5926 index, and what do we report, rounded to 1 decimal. 16.7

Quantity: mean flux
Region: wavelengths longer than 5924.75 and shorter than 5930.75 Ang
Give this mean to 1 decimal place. 17.8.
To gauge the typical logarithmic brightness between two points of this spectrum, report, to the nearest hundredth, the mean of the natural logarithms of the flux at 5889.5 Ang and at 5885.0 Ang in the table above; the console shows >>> 2.99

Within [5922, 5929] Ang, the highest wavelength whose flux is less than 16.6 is 5927.0 Ang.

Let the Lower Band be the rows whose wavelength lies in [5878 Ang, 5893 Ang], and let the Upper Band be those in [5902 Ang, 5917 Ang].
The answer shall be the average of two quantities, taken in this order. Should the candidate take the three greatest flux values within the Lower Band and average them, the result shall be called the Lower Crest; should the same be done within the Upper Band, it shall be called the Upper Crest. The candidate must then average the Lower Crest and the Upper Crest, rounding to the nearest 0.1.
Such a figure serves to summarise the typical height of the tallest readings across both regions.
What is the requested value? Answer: 18.2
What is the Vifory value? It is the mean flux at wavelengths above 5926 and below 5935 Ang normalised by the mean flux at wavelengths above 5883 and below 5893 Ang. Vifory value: 0.97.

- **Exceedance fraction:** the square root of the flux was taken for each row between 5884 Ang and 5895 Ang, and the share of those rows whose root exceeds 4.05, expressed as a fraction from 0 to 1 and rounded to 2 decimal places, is 0.86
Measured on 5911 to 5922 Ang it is 0.57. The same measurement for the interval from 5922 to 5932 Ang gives 1.00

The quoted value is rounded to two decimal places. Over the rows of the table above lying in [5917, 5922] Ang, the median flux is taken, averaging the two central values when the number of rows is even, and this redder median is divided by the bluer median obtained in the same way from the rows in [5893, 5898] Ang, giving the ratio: 0.94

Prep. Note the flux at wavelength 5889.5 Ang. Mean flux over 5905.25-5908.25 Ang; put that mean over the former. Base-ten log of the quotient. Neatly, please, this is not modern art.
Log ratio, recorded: -0.14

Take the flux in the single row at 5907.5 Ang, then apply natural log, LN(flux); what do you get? 2.79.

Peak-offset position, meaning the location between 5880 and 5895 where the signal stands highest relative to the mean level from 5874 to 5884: 5889.5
